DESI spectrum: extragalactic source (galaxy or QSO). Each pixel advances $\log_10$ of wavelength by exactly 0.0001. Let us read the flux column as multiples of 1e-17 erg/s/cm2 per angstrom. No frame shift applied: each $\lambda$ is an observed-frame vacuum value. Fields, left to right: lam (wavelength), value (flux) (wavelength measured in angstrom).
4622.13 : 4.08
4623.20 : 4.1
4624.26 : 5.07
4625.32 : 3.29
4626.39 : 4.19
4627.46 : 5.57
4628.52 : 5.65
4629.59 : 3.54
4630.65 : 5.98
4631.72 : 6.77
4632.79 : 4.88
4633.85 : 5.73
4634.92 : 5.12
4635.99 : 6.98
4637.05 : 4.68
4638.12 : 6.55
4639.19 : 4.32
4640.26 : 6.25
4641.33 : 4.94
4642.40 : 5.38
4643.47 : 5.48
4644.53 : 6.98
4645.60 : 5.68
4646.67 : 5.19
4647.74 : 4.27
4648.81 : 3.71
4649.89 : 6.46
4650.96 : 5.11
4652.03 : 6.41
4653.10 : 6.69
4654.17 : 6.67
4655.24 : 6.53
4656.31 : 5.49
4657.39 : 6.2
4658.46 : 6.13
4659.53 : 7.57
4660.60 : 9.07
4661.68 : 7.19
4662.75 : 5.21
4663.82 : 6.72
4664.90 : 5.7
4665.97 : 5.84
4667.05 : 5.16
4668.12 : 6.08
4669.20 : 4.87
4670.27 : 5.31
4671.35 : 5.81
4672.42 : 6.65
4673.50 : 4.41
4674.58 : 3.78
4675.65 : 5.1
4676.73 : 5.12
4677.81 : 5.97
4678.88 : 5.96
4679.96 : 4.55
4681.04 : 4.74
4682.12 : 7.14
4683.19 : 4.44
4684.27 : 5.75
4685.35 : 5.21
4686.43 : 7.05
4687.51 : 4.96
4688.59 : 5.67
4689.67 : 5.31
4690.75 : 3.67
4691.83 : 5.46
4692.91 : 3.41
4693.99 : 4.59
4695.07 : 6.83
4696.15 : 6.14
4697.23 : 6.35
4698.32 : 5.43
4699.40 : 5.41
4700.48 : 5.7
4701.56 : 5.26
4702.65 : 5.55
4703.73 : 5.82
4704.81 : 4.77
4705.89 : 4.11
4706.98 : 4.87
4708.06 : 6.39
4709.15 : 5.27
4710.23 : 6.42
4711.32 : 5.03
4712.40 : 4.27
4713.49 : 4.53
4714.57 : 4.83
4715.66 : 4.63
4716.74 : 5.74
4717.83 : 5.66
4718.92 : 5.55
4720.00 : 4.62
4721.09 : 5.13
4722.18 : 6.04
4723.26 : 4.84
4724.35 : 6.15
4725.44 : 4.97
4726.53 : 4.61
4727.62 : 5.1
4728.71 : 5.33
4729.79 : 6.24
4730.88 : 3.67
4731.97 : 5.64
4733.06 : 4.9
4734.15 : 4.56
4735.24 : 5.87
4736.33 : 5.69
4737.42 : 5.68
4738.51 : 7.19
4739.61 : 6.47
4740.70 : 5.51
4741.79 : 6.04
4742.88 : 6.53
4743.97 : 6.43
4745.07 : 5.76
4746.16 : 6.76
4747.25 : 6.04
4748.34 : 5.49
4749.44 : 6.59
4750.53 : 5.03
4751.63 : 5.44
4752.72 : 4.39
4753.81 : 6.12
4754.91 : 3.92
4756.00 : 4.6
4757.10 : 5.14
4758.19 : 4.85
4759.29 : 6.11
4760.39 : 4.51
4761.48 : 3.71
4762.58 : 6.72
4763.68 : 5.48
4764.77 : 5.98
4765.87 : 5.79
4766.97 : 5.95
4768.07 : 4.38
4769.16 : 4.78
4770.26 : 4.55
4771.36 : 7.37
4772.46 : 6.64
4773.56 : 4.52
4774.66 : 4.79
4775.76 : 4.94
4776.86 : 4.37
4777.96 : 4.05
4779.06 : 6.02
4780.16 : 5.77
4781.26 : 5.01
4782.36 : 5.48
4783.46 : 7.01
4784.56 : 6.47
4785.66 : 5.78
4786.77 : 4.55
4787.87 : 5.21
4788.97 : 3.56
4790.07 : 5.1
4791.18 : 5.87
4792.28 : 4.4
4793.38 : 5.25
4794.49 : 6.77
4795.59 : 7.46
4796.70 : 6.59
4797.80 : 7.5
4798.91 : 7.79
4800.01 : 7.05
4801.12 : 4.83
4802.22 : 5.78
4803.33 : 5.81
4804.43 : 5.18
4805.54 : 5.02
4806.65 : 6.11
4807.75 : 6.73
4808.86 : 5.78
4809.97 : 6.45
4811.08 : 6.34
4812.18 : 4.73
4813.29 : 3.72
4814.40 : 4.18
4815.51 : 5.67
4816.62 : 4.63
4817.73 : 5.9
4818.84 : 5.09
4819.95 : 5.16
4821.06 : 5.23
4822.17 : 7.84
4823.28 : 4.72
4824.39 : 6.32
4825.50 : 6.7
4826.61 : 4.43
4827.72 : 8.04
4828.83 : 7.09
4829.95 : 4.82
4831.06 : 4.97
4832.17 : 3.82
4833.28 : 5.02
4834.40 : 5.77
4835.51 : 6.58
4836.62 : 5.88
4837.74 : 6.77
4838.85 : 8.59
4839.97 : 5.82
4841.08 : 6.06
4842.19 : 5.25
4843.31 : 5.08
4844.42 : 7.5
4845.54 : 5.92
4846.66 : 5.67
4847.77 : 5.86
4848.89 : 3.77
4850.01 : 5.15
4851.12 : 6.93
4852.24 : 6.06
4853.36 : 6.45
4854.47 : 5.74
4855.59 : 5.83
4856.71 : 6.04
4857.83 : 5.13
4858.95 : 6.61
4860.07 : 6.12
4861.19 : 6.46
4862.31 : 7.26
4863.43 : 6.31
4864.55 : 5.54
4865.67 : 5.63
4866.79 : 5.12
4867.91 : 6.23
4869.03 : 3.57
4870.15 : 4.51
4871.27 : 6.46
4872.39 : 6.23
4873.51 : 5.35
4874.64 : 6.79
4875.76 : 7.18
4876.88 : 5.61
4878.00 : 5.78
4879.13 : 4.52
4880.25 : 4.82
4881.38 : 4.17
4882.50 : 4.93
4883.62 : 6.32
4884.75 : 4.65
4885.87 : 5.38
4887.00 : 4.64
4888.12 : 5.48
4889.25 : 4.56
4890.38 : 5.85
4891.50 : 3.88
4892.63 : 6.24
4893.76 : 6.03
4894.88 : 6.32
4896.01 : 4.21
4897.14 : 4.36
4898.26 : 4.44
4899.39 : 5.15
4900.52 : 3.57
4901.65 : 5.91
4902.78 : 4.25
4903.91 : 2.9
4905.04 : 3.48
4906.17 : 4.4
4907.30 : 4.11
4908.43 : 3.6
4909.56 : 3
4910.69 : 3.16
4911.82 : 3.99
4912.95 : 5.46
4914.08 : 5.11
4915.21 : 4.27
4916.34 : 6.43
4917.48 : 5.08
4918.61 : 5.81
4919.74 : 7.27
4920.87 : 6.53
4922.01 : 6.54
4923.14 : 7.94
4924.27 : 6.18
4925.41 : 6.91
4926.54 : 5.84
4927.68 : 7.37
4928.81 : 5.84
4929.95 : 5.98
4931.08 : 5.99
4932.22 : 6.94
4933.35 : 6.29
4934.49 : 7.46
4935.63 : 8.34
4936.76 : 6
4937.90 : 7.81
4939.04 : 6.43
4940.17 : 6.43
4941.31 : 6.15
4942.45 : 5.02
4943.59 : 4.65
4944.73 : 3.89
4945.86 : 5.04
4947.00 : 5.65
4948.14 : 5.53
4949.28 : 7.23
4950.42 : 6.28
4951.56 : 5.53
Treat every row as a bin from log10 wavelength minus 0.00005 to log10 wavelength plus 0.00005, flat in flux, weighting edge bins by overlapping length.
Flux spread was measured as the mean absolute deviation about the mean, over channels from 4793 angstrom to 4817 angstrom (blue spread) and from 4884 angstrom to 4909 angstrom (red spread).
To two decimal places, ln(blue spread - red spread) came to -2.19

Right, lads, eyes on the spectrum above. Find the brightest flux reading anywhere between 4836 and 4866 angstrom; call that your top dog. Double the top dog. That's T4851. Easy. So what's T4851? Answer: 17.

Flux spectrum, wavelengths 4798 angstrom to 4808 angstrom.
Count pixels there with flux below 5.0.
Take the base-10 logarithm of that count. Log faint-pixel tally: 0.00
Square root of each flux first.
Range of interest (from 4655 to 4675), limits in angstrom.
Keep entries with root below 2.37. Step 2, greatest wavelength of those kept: 4674.58 angstrom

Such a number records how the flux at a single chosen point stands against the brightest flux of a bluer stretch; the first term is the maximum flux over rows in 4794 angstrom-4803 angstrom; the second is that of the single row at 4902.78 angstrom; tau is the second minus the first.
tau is -3.5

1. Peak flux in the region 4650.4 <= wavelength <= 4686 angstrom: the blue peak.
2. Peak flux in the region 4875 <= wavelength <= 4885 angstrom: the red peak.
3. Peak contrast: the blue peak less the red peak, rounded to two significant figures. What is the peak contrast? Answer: 1.9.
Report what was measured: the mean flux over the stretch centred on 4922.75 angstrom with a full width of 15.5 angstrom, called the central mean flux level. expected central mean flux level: 6.3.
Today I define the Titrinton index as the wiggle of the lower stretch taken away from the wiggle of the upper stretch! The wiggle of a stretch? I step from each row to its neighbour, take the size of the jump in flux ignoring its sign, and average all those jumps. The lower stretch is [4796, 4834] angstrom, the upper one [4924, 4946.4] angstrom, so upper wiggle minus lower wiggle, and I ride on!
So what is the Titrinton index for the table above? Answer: -0.17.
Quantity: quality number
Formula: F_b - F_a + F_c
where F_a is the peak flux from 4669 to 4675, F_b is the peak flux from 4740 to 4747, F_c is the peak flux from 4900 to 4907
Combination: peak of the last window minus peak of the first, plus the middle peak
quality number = 6.0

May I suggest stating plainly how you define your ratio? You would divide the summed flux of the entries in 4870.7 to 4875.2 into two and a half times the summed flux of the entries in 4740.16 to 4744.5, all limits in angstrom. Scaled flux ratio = 2.47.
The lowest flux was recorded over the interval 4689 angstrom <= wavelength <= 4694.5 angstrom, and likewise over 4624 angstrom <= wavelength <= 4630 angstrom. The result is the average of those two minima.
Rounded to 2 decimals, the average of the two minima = 3.35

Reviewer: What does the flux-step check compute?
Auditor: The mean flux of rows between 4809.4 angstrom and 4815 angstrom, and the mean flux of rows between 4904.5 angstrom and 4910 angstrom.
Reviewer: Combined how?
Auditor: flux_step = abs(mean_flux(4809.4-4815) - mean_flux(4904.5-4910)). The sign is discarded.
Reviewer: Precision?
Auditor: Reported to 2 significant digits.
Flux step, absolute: 1.4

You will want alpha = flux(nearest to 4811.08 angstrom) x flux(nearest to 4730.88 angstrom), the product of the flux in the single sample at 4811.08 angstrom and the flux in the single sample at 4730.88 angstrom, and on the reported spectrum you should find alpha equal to 23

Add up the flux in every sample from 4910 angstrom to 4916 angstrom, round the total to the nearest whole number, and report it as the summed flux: 22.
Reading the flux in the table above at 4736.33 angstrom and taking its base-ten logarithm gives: 0.76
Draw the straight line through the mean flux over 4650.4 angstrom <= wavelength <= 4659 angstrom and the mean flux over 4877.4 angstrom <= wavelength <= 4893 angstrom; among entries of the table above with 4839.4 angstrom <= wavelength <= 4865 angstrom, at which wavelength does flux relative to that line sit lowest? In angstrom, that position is 4848.89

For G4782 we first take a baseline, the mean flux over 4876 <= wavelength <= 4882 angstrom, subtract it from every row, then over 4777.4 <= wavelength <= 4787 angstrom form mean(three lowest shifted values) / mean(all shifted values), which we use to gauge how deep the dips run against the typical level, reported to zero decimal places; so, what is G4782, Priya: -1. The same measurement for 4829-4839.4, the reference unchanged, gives -1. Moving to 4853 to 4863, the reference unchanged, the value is 0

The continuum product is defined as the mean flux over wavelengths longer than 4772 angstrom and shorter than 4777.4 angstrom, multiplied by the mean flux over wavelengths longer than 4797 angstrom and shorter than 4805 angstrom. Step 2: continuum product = 32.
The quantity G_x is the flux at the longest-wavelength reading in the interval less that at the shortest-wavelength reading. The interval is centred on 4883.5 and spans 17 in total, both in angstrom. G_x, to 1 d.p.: -3.3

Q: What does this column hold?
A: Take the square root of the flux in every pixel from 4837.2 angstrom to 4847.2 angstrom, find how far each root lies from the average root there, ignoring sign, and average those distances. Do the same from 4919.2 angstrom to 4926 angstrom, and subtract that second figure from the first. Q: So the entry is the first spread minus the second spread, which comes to 0.08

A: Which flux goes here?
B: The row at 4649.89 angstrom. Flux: 6.46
